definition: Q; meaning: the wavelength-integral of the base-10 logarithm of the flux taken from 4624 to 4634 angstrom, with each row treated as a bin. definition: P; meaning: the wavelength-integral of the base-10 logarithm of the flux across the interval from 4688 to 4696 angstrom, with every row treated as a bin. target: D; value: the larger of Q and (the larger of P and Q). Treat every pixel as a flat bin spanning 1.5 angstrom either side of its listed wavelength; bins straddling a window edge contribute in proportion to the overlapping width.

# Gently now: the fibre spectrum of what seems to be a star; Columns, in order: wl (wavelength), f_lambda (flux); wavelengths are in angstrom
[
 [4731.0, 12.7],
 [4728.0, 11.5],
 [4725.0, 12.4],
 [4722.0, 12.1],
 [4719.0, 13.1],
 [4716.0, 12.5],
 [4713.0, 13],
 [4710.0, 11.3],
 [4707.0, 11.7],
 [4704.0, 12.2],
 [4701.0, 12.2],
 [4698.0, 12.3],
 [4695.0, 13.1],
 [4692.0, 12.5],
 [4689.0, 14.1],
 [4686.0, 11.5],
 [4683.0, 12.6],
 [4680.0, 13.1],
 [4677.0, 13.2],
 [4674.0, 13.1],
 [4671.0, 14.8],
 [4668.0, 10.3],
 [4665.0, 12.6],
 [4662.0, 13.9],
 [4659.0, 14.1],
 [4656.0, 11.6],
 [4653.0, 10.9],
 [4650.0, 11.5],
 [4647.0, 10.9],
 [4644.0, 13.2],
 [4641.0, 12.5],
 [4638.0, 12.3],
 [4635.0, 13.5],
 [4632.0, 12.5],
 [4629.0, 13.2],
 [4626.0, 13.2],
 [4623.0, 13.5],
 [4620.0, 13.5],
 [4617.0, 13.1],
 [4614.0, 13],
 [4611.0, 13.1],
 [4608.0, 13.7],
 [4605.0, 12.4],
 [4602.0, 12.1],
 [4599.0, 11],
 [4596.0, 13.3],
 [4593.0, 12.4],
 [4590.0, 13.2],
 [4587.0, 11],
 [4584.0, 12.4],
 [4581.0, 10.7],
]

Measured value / 11.1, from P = 9.0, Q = 11.1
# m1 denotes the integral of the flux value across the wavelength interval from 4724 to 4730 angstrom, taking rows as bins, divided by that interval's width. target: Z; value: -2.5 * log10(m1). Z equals -2.70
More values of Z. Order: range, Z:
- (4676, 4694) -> -2.77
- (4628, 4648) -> -2.75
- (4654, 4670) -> -2.74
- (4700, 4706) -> -2.71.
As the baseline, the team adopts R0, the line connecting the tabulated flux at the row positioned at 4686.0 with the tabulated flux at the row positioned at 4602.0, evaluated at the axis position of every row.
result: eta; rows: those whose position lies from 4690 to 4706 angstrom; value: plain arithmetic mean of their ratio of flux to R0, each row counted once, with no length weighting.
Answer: 1.09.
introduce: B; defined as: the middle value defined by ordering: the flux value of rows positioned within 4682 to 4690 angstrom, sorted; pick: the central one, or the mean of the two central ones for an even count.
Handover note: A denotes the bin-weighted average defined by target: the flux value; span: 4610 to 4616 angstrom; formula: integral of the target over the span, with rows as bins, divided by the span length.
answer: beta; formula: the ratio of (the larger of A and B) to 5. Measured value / 2.61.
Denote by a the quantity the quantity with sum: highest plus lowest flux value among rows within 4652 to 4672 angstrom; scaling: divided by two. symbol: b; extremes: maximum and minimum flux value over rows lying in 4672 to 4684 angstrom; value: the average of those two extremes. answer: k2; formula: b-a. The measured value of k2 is 0.35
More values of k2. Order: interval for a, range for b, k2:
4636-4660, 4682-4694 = 0.30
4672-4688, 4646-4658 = -1.10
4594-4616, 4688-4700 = 0.85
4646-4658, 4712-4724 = 1.35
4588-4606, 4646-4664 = 0.35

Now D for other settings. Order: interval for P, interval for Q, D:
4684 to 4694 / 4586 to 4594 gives 11.0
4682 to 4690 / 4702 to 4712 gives 10.7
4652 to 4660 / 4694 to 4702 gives 8.8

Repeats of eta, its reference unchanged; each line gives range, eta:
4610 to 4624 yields 1.10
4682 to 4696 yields 1.11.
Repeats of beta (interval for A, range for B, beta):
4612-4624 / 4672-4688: 2.65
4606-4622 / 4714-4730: 2.65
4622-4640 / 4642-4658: 2.60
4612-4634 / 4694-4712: 2.63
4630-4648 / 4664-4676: 2.57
